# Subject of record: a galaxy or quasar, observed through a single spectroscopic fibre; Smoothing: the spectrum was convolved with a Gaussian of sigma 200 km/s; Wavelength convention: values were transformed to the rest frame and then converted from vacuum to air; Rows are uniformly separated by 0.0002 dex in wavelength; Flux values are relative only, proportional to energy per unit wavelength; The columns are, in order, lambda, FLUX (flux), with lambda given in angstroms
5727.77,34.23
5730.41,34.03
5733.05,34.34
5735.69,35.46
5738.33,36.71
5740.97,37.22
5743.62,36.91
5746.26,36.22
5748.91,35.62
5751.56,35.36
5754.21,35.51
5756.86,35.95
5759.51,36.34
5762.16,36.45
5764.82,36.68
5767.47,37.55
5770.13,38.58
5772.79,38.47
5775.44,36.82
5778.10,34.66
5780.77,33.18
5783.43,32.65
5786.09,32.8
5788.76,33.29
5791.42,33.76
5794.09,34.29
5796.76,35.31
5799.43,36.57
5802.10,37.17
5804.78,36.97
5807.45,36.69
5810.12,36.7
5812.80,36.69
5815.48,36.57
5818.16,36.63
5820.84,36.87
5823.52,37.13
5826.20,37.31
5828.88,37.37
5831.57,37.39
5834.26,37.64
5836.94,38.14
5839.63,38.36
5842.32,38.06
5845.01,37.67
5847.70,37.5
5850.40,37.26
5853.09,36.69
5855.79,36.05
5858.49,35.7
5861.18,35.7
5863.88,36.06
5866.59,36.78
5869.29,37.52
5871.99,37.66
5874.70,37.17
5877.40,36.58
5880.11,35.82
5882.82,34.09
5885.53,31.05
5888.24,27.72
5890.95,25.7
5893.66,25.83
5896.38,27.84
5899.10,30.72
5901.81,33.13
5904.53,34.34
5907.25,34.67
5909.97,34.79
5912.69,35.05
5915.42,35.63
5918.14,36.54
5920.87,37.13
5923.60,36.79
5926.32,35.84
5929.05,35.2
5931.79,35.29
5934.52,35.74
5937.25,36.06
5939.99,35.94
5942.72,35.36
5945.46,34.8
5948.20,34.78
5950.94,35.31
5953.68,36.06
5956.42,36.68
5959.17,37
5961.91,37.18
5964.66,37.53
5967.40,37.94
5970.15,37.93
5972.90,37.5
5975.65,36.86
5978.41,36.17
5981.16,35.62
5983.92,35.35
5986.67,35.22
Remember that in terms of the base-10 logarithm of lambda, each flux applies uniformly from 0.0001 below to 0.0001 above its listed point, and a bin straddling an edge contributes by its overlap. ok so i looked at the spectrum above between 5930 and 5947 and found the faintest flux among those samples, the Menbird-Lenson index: 34.8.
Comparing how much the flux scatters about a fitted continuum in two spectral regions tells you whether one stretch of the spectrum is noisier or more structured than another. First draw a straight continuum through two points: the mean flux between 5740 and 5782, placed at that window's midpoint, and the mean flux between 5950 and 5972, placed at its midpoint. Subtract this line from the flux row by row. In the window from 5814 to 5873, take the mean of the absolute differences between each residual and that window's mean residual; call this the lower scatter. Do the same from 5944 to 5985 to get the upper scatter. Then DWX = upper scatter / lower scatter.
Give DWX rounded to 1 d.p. 1.5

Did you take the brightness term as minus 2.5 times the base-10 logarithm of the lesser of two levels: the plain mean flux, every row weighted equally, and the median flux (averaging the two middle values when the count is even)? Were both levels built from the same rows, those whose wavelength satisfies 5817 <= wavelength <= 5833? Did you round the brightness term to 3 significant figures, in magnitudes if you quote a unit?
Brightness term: -3.92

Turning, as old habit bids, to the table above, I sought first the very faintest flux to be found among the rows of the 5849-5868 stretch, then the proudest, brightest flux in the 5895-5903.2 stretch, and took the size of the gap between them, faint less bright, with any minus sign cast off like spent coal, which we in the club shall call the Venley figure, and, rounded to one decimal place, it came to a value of 2.6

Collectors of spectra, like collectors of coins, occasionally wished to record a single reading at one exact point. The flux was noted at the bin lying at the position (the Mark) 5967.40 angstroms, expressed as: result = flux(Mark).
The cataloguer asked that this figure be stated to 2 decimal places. 37.94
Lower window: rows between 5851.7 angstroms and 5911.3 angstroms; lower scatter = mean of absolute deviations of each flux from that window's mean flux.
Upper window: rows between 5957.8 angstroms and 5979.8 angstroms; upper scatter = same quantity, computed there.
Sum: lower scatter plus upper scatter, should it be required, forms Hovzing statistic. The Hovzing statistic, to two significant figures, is 3.6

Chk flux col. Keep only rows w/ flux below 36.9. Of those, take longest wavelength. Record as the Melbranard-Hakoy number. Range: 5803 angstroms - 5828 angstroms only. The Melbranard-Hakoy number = 5820.84 angstroms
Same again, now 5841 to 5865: 5863.88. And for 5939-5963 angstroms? 5956.42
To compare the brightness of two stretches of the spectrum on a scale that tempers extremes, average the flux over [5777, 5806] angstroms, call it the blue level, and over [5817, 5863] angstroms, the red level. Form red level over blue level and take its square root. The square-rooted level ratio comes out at 1.04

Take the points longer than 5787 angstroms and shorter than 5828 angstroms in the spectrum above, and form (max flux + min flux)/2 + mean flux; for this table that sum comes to 71.4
